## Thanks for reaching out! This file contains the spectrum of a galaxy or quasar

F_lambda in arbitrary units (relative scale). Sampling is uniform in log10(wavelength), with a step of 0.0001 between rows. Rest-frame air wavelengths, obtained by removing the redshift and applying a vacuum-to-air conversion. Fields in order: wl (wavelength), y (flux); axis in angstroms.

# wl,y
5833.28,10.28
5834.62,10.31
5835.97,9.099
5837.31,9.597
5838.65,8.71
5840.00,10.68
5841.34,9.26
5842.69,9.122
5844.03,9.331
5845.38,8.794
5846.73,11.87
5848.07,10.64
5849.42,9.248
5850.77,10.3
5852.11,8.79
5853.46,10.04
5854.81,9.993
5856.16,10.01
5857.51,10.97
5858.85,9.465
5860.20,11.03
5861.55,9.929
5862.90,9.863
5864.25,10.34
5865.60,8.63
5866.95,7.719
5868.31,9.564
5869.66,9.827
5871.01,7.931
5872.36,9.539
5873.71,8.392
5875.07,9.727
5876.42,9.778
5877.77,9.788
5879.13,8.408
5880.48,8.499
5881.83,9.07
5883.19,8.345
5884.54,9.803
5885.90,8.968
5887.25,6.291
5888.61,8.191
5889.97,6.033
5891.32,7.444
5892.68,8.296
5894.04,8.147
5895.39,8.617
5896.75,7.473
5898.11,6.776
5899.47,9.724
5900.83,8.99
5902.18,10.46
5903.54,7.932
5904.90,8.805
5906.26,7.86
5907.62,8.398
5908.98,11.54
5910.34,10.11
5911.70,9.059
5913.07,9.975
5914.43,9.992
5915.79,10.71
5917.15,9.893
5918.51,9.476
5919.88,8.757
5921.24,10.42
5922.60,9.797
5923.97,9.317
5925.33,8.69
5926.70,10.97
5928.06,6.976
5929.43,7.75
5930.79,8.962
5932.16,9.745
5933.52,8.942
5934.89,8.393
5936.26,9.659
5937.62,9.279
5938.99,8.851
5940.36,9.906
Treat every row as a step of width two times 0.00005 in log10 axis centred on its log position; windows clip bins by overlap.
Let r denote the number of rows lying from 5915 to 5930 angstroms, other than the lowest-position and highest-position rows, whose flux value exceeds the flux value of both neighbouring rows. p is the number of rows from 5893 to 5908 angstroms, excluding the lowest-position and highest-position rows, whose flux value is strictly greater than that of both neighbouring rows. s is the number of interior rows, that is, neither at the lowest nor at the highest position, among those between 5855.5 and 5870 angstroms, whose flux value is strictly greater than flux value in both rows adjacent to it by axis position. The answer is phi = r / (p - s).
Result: 2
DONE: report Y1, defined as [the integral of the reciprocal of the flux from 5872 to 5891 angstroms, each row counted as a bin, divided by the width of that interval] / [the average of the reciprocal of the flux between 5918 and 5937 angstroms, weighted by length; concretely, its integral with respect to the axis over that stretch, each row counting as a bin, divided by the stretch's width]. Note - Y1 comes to 1.07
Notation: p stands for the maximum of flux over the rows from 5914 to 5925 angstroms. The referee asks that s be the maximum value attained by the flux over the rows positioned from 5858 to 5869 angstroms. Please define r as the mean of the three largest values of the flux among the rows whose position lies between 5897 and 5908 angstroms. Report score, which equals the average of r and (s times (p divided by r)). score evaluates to 10.9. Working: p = 10.71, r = 9.7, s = 11.03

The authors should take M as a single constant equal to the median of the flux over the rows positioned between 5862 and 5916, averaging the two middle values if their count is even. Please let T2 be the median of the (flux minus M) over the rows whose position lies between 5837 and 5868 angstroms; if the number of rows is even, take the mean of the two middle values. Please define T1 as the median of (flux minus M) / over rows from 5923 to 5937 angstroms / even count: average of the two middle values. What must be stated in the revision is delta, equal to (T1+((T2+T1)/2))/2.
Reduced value 0.3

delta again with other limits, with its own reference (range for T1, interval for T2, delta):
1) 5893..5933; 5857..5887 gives 0.3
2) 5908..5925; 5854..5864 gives 1.1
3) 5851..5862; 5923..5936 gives 0.9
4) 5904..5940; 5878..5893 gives 0.2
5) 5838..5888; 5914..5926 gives 0.7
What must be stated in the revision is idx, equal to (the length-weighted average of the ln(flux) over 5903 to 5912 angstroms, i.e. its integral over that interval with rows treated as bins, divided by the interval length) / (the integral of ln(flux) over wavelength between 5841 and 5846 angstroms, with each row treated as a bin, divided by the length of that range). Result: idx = 1.00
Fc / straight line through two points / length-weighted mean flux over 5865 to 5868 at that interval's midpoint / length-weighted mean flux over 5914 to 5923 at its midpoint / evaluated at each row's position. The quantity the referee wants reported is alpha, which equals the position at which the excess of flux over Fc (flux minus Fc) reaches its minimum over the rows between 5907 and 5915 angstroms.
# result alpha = 5907.62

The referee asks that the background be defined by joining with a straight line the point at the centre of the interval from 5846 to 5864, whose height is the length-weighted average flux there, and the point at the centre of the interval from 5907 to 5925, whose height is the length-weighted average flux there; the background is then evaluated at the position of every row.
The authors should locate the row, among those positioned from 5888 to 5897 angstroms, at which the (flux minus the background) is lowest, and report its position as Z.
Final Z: 5889.97 angstroms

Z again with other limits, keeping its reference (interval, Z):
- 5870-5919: 5889.97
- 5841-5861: 5845.38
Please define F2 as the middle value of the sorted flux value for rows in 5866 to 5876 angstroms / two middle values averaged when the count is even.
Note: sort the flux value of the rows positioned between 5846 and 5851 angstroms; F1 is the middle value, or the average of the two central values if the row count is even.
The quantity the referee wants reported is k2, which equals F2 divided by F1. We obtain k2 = 0.91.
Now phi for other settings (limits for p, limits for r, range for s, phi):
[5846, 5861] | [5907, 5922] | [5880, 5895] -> -2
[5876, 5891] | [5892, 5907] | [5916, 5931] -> 2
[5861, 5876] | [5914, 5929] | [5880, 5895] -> -3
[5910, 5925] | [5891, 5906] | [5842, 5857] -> -2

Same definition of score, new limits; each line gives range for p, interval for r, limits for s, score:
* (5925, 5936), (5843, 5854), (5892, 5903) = 10.7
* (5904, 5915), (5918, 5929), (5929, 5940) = 10.6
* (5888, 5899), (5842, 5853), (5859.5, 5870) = 9.8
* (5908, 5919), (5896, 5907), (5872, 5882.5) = 10.7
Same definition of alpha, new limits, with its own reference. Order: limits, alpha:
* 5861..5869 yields 5866.95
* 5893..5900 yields 5898.11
